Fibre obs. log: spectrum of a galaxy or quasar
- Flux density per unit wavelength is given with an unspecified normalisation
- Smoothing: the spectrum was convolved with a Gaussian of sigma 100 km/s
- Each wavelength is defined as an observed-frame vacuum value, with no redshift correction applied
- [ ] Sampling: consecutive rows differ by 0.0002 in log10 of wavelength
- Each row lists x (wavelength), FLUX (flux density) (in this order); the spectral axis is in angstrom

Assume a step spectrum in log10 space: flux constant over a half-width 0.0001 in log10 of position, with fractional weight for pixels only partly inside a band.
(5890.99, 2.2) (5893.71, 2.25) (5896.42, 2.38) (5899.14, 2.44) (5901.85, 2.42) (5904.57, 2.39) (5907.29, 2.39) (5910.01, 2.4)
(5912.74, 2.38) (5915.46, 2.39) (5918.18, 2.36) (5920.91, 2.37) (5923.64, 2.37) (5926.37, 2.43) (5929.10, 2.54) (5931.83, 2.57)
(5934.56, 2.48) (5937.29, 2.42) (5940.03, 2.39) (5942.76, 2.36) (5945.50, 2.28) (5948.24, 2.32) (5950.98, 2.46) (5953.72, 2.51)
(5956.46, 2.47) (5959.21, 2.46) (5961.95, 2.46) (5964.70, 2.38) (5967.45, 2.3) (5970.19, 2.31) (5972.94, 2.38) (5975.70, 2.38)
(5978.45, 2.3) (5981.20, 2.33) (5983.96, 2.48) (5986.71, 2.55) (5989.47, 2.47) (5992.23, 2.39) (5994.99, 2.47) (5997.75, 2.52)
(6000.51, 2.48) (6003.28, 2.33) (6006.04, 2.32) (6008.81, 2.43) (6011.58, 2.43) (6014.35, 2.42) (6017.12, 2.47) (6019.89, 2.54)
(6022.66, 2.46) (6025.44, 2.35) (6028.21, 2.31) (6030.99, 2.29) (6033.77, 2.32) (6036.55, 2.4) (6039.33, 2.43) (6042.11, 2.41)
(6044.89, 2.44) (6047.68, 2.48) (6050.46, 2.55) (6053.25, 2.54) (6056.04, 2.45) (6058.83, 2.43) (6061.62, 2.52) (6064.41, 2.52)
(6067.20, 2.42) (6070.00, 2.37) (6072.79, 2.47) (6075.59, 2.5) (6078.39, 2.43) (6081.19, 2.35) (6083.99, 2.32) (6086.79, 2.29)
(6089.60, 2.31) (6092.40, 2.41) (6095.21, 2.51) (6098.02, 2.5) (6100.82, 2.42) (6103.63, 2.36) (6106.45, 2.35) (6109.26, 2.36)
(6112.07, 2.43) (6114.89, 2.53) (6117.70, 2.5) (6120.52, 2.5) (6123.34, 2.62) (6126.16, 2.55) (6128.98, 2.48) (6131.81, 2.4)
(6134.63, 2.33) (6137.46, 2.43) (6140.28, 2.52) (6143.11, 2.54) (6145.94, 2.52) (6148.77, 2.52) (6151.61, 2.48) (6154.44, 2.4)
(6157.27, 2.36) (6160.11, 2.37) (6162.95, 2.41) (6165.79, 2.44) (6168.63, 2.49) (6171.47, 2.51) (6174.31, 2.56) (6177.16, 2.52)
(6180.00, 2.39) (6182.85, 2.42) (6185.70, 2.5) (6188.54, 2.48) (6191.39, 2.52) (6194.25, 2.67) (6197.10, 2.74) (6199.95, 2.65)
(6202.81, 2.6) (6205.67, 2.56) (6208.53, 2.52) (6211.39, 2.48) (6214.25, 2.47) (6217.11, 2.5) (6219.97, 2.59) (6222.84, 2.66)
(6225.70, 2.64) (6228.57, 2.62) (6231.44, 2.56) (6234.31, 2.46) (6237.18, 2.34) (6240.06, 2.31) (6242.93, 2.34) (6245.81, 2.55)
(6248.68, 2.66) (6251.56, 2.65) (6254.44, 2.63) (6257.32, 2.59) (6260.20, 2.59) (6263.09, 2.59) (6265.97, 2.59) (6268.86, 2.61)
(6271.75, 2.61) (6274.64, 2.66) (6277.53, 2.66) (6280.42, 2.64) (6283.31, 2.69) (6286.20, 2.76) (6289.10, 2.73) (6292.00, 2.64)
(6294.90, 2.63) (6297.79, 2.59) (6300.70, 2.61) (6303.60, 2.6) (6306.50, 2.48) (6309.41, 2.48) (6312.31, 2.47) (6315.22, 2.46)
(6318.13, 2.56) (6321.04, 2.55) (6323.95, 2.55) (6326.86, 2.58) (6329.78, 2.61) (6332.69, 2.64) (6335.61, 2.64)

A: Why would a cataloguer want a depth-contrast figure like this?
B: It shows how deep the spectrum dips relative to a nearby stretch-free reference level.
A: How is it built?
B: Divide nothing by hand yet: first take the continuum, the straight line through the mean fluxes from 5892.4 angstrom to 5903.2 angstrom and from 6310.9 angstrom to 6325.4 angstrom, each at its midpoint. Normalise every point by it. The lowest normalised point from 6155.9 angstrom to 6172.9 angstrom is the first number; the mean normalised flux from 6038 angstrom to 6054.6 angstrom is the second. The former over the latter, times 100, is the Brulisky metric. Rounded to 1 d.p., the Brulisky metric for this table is 93.9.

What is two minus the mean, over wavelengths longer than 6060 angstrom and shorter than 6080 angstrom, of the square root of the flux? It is 0.431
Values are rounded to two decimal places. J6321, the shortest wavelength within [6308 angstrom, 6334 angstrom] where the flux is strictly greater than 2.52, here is 6318.13 angstrom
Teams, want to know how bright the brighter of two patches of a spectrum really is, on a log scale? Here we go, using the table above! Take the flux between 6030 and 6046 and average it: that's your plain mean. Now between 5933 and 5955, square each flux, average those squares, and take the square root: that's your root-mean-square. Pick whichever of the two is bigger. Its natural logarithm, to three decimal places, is 0.877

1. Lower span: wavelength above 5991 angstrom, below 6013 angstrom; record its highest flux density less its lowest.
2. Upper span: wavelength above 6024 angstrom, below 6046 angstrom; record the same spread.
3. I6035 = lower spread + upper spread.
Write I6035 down 0.350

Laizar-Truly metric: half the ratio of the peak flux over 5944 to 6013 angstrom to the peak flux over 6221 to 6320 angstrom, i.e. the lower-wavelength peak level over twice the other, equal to 0.462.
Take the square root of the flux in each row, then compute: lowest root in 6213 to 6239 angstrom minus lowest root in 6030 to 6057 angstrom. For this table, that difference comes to 0.016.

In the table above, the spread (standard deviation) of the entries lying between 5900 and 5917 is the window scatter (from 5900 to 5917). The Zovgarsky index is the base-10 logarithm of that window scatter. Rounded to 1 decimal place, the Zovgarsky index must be -1.9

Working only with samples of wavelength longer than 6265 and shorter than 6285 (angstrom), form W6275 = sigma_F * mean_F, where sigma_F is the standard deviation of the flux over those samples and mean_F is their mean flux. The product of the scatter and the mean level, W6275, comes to 0.09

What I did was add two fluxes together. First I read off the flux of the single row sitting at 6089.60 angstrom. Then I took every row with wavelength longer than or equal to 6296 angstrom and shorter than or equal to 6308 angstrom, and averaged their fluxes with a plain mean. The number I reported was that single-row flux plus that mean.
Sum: 4.88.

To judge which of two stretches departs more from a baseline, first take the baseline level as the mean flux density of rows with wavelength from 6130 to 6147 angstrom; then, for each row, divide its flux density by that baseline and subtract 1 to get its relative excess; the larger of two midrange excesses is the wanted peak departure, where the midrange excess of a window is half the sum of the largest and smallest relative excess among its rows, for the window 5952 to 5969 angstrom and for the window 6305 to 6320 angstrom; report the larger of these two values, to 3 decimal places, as 0.022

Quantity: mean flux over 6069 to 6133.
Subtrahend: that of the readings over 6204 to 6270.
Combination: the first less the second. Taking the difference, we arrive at -0.11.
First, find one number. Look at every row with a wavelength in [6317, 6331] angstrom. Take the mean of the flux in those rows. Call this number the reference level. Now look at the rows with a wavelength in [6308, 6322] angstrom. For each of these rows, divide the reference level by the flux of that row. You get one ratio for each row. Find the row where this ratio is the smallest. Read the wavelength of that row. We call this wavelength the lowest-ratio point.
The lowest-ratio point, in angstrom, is 6318.13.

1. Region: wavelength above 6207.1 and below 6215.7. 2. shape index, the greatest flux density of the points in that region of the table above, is 2.52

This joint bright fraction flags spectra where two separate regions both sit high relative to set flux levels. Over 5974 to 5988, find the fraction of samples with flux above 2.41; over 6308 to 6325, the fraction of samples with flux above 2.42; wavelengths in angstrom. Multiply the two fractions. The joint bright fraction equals 0.40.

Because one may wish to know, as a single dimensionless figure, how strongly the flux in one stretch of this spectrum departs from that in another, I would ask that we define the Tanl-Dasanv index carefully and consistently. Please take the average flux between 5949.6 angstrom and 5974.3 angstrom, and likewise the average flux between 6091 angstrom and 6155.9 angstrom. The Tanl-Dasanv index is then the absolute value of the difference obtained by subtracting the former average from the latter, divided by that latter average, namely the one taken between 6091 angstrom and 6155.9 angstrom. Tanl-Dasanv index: 0.020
